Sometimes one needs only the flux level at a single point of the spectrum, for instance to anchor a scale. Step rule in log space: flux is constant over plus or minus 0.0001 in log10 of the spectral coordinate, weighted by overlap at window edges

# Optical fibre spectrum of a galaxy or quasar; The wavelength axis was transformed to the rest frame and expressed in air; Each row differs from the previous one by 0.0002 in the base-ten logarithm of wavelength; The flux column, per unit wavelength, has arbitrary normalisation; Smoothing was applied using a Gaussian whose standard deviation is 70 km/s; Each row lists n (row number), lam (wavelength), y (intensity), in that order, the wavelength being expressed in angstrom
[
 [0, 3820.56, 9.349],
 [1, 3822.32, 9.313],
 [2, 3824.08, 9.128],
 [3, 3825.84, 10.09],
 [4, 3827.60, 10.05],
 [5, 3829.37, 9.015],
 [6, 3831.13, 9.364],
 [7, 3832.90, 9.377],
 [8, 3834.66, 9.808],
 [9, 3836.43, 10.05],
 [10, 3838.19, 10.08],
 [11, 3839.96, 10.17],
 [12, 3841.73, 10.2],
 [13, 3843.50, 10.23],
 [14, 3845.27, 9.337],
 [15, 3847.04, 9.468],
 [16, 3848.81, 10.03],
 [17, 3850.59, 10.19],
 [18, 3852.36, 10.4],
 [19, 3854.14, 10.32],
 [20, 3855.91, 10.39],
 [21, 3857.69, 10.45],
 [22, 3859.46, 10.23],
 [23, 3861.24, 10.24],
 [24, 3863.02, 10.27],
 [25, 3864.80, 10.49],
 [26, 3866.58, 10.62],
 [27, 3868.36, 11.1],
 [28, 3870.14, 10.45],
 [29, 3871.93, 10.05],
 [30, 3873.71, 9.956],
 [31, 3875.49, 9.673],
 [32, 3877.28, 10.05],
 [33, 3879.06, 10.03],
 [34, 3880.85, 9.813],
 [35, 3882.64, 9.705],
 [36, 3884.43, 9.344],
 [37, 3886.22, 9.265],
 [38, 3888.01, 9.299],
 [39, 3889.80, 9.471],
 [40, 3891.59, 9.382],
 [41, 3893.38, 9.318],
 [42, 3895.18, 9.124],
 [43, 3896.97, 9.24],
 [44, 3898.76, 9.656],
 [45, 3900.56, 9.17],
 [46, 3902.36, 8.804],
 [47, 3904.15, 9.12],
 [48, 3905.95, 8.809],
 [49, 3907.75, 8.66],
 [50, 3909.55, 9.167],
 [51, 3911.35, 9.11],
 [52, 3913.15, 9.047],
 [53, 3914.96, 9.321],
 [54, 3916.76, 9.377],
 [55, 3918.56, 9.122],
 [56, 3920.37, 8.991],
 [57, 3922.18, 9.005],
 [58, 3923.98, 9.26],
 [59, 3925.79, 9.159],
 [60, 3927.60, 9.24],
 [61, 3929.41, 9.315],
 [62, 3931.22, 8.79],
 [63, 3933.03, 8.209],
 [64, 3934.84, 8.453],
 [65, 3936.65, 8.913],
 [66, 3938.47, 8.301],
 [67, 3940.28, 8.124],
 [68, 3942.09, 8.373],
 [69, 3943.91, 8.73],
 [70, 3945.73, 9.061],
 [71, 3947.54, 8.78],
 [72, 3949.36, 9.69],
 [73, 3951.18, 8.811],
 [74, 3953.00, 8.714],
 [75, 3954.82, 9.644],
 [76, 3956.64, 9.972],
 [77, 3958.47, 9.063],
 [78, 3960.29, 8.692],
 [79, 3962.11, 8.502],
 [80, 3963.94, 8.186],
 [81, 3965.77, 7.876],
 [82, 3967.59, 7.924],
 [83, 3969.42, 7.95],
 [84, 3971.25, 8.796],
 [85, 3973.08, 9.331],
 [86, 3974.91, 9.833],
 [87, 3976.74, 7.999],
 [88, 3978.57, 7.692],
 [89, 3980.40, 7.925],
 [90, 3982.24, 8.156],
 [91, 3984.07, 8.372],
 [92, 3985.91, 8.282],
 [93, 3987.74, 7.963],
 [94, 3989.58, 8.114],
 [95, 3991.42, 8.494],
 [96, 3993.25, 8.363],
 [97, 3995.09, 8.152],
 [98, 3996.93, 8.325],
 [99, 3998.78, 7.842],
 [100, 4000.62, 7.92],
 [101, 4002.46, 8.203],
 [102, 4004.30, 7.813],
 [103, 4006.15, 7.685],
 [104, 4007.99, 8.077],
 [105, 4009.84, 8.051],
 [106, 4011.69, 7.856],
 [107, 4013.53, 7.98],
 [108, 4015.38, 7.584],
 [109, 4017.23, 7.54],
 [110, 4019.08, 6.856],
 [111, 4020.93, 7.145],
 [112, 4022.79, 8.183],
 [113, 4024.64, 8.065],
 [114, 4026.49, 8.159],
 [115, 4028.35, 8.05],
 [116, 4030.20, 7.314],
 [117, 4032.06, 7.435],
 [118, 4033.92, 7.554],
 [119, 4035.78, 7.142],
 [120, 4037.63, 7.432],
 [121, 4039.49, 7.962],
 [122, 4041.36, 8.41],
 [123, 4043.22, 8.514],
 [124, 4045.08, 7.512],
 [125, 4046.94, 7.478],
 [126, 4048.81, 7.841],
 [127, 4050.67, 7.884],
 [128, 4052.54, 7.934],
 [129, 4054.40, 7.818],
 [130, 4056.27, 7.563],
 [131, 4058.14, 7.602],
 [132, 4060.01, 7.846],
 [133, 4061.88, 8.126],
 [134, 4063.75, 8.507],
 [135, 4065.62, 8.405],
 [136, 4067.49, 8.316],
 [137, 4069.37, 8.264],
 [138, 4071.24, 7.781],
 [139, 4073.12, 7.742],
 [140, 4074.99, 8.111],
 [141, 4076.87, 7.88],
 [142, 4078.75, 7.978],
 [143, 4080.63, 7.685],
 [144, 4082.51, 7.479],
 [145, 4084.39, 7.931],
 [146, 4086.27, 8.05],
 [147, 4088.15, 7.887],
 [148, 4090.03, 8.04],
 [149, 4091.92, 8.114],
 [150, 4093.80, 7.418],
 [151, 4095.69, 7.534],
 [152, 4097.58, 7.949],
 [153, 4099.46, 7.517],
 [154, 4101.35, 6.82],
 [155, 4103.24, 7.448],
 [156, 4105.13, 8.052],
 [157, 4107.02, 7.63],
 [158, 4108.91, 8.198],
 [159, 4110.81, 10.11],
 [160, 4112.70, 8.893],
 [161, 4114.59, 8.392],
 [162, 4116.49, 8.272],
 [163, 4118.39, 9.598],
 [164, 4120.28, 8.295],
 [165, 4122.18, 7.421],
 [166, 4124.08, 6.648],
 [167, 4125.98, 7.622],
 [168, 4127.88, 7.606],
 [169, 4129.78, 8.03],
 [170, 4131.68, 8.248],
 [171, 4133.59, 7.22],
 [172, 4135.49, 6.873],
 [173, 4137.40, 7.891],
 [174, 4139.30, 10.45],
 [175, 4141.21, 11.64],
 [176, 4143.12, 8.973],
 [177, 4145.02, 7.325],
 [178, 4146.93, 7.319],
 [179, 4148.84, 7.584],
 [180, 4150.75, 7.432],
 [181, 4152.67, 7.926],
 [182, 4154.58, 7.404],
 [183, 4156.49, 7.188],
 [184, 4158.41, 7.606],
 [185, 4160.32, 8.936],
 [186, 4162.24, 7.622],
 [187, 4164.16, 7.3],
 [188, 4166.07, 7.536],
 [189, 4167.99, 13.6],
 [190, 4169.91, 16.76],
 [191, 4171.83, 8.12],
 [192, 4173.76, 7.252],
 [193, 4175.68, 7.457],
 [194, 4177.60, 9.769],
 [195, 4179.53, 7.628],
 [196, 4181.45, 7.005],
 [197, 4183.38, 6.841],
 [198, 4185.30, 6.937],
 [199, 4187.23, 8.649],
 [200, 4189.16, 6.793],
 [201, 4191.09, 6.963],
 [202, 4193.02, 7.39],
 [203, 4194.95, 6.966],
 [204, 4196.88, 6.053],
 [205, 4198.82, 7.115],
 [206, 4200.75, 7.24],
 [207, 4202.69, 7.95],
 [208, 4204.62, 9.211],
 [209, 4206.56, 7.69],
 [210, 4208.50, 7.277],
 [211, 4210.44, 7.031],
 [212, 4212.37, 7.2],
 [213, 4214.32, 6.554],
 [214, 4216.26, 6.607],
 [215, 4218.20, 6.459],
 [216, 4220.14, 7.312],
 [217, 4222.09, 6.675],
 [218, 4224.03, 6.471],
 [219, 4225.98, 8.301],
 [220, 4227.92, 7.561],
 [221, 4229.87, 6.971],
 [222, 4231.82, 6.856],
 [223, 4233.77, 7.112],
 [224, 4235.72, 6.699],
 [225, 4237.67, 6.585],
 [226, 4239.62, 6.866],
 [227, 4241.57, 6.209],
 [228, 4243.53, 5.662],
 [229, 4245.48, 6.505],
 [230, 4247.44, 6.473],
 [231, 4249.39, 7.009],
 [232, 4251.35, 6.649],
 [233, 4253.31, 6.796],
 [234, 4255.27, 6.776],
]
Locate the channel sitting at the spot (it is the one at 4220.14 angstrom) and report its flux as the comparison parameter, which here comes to 7.312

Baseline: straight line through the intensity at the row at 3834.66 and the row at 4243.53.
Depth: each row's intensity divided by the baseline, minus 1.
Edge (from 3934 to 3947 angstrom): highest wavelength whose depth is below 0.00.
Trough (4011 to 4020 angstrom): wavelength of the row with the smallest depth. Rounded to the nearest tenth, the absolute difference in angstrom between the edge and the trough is 77.0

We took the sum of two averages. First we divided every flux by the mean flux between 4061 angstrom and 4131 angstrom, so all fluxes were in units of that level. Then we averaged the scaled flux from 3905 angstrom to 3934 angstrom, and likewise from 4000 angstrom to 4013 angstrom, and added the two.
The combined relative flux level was 2.12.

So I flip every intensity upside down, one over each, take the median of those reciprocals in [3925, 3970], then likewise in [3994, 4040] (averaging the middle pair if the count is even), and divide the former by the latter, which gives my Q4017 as 0.90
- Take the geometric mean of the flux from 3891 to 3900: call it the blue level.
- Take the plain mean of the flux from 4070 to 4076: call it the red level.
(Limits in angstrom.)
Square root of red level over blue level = 0.92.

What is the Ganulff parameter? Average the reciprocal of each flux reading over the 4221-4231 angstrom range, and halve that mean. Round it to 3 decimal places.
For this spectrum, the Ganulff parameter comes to 0.070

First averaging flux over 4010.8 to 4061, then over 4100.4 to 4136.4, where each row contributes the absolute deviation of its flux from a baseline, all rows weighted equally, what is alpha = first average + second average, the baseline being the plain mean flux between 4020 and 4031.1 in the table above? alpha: 1.00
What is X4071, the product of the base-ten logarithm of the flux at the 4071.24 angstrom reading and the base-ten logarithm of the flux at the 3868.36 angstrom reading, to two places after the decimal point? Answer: 0.93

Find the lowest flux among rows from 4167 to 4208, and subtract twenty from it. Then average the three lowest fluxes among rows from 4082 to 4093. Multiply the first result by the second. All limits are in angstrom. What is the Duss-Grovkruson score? -108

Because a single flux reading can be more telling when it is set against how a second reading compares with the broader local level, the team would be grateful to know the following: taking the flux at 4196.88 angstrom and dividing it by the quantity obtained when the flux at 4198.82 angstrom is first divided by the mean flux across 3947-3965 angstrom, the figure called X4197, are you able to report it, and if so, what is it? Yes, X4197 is 7.7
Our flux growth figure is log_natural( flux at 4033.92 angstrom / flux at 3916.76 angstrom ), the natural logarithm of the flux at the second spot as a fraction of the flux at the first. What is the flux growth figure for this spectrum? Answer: -0.22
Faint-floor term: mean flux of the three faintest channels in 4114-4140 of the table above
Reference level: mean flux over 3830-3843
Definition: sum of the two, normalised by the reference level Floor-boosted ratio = 1.70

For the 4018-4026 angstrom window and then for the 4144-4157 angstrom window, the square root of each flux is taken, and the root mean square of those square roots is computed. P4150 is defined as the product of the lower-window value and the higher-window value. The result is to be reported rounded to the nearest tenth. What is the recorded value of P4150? 7.5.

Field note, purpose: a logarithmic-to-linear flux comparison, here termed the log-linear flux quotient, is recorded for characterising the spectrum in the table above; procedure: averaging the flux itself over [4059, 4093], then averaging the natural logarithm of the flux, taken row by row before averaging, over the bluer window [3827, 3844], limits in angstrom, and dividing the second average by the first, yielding 0.29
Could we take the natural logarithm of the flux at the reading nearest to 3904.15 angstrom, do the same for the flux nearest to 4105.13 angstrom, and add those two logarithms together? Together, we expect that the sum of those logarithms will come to 4.30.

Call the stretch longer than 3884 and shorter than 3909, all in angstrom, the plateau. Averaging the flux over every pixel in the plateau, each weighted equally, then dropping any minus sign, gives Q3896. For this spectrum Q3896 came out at 9.2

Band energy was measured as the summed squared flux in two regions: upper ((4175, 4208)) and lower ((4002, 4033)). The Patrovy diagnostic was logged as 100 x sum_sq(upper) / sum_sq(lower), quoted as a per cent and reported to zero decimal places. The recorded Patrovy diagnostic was 95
